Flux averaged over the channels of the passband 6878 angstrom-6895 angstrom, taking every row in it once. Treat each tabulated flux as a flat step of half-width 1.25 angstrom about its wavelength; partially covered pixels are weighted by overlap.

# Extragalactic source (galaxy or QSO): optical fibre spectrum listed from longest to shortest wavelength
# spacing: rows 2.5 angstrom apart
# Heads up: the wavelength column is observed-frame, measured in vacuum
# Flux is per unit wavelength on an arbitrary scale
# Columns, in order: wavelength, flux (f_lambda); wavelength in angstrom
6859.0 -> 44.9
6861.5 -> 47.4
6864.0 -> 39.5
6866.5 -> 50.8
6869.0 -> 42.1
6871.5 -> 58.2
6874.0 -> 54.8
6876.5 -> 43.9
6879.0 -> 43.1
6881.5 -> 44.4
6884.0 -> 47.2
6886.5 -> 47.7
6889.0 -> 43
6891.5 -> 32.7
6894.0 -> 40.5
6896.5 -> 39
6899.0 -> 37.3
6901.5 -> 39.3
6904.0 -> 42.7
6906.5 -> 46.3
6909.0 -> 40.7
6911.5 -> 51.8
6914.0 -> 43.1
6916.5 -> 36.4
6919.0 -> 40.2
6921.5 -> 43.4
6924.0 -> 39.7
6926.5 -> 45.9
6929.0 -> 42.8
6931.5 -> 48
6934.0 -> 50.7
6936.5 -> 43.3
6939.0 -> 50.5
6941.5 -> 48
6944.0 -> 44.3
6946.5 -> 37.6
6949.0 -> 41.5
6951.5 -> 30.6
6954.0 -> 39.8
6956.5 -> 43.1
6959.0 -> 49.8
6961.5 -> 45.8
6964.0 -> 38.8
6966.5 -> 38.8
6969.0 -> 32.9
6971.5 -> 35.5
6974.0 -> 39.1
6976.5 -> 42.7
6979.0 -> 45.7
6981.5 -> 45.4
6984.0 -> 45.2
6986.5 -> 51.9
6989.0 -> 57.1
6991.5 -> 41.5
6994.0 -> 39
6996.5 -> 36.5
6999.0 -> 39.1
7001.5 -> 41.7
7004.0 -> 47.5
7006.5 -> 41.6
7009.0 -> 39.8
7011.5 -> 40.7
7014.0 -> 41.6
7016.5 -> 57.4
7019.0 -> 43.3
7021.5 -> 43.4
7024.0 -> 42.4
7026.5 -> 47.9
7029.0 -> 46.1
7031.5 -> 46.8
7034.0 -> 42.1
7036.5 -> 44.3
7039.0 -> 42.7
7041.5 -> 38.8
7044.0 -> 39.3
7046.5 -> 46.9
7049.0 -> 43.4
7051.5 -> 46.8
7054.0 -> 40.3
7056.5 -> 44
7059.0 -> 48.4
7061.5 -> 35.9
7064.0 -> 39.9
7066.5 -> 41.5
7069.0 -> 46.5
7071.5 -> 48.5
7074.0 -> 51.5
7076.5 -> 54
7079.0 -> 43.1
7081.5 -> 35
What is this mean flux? 42.7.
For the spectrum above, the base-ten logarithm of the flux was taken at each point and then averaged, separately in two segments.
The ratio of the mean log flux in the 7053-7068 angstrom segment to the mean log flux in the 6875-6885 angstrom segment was 0.98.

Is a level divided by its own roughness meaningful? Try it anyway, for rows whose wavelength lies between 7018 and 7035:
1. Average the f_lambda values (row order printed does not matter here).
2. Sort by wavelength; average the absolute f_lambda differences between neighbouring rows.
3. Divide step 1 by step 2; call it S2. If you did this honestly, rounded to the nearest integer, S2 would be 19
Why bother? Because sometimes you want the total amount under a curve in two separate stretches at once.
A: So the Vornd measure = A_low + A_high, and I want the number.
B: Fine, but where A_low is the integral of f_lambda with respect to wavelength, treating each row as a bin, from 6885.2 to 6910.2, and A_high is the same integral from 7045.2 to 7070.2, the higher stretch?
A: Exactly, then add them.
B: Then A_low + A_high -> 2107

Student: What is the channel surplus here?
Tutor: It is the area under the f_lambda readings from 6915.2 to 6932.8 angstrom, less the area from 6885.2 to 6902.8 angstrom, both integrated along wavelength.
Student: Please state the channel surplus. 42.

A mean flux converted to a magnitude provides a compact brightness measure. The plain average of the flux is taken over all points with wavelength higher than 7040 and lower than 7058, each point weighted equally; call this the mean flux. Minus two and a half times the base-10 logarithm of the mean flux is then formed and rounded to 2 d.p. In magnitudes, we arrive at -4.08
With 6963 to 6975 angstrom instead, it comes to -3.92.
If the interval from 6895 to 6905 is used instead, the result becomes -3.99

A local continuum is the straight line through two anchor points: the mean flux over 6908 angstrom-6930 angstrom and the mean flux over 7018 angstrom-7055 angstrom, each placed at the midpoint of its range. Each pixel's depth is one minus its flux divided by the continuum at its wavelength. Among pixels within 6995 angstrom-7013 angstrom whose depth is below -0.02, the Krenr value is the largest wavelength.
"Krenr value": 7004.0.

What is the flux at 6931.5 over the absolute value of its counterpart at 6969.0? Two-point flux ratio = 1.46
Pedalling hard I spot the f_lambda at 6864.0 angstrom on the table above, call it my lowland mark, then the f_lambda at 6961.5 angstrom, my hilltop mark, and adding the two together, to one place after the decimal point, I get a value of 85.3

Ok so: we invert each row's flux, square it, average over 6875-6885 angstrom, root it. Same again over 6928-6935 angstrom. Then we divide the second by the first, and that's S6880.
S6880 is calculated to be 0.952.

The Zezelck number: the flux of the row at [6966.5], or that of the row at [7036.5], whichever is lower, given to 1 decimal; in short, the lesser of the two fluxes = 38.8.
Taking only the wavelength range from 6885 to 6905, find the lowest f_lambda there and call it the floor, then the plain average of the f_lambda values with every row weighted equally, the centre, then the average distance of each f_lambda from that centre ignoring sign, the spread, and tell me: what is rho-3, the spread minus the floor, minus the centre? -69.8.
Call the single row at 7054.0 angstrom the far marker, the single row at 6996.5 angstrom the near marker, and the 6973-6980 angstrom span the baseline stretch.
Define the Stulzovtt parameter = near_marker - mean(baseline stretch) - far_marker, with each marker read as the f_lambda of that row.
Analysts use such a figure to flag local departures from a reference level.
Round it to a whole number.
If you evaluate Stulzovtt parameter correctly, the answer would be -46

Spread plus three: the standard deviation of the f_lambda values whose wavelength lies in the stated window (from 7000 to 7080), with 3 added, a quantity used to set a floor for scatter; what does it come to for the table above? 7.5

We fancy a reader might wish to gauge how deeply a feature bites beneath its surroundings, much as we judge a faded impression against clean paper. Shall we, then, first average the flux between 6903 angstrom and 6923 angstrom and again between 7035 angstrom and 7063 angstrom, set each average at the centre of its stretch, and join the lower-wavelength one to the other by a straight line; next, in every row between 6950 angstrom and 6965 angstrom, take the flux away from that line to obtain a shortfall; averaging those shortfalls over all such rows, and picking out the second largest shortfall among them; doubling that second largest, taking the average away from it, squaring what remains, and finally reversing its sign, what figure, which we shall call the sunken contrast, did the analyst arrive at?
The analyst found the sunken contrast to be -45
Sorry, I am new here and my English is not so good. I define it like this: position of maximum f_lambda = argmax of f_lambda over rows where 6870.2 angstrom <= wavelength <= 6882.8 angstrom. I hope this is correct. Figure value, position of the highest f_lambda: 6871.5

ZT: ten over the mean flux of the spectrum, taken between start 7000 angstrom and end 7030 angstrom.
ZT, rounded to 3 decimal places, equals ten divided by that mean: 0.225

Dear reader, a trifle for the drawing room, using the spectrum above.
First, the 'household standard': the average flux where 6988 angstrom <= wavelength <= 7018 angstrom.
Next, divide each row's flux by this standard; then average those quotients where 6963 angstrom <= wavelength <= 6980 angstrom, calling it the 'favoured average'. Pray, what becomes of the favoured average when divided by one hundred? 0.0090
